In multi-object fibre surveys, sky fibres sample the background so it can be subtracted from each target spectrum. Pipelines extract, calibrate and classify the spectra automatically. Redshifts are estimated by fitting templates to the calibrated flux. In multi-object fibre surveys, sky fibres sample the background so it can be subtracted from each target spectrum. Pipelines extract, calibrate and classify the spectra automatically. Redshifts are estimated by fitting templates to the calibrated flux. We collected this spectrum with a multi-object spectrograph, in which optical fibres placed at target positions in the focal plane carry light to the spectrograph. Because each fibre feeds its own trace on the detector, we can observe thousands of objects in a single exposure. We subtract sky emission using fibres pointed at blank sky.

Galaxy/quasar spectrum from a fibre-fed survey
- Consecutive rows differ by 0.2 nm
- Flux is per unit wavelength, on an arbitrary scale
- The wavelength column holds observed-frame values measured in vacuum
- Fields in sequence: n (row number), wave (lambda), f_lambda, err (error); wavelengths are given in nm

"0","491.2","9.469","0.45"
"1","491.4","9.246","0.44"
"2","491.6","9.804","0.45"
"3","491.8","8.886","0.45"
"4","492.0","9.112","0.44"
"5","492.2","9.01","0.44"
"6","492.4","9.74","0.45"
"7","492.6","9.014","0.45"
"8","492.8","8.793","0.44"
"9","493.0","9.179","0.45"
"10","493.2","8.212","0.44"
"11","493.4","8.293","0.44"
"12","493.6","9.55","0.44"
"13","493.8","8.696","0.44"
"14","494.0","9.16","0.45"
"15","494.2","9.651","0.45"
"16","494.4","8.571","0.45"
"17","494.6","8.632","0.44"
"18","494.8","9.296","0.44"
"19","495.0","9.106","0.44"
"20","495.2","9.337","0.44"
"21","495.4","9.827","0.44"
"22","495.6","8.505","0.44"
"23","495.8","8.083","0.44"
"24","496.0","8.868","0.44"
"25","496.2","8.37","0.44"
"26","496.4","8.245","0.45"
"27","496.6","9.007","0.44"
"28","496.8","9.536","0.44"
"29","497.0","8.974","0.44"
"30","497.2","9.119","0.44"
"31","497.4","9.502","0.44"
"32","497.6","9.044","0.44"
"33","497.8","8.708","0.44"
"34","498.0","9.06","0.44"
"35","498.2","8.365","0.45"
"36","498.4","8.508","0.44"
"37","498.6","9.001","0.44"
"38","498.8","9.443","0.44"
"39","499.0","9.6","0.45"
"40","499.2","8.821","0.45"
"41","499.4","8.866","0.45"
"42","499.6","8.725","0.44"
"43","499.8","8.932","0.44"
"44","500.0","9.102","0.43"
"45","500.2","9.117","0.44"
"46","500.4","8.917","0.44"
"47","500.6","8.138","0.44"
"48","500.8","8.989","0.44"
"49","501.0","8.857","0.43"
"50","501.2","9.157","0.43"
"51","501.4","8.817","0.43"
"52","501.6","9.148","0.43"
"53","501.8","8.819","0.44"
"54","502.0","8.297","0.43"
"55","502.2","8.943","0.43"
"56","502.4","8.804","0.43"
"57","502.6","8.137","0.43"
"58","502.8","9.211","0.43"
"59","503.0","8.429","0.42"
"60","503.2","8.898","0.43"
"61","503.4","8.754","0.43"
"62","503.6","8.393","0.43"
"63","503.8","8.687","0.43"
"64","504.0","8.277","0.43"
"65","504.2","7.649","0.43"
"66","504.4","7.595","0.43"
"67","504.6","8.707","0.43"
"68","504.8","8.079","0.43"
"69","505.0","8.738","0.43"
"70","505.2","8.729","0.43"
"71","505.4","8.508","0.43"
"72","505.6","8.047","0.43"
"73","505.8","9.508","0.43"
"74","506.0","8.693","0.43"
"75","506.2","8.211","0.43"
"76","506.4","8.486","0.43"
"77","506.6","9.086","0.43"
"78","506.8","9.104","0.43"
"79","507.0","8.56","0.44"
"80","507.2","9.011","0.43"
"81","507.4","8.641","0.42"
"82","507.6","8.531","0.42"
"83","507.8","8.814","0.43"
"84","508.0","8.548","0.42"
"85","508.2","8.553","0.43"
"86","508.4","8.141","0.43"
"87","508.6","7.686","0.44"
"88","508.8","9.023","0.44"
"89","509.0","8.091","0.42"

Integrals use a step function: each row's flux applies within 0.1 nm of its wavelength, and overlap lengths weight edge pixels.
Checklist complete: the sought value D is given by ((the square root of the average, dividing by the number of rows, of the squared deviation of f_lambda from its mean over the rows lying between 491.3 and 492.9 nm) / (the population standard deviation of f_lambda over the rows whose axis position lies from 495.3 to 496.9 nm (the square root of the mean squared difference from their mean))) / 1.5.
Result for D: 0.40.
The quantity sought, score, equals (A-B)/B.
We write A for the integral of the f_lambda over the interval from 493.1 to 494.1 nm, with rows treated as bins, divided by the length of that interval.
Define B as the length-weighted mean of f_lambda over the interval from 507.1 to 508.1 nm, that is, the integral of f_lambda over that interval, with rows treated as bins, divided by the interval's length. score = 0.008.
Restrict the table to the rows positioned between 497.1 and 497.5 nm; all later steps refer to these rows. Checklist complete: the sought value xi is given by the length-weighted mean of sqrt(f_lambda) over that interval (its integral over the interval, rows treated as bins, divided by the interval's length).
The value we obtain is 3.05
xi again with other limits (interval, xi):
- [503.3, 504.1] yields 2.92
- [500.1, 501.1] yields 2.97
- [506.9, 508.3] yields 2.94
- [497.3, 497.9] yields 3.01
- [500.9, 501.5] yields 2.99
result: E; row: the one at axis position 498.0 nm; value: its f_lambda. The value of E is 9.06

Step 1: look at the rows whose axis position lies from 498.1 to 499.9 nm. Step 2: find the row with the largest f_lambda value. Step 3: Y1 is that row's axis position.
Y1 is 499.0 nm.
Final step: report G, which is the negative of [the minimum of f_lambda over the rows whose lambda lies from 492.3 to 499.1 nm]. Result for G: -8.08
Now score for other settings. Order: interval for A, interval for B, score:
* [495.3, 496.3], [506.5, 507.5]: -0.017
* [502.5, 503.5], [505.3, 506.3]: 0.011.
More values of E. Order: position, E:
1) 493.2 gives 8.212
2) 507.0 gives 8.56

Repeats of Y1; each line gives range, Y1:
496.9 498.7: 497.4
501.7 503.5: 502.8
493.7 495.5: 495.4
